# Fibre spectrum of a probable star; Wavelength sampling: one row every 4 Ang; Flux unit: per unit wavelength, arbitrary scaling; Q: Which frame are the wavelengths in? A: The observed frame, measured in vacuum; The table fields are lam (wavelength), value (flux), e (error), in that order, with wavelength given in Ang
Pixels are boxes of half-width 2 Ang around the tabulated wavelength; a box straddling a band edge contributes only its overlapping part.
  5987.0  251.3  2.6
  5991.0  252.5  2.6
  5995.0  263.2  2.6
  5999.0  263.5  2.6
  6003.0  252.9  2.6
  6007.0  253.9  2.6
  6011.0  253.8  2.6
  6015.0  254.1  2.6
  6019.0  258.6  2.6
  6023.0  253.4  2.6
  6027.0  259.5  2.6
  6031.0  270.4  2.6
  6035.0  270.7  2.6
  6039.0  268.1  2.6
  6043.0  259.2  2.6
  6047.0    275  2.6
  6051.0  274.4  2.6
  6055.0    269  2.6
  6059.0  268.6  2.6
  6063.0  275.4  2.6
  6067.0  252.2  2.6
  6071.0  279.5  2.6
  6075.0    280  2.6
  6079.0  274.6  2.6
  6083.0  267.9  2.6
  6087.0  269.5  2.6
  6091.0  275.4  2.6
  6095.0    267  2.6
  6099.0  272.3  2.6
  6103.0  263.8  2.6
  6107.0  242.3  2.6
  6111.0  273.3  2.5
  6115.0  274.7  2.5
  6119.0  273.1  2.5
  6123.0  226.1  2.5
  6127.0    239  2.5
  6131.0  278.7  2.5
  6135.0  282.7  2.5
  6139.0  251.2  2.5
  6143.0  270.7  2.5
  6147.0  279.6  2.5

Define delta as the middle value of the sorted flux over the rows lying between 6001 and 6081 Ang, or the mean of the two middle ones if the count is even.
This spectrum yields 268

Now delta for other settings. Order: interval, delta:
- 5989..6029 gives 254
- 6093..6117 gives 270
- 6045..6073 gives 274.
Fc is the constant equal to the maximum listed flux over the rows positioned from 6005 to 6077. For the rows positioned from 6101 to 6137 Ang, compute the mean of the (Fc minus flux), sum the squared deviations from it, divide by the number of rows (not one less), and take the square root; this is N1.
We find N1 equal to 19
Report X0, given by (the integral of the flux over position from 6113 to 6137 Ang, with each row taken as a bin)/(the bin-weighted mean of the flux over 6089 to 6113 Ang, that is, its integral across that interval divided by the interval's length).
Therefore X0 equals 23.7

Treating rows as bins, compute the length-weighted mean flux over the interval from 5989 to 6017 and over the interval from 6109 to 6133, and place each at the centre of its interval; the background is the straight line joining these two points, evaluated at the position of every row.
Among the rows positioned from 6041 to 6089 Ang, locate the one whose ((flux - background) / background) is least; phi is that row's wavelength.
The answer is 6067.0 Ang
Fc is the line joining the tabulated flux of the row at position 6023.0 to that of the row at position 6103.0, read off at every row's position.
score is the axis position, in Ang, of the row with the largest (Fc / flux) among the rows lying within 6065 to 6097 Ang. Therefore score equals 6067.0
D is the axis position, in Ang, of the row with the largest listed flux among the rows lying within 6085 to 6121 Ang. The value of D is 6091.0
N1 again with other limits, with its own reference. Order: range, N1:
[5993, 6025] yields 4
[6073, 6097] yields 5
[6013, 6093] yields 8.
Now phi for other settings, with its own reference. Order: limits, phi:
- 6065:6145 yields 6123.0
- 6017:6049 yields 6023.0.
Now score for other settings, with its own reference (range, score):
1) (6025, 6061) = 6043.0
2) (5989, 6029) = 6023.0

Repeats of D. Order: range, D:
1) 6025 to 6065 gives 6063.0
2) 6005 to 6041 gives 6035.0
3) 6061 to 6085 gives 6075.0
